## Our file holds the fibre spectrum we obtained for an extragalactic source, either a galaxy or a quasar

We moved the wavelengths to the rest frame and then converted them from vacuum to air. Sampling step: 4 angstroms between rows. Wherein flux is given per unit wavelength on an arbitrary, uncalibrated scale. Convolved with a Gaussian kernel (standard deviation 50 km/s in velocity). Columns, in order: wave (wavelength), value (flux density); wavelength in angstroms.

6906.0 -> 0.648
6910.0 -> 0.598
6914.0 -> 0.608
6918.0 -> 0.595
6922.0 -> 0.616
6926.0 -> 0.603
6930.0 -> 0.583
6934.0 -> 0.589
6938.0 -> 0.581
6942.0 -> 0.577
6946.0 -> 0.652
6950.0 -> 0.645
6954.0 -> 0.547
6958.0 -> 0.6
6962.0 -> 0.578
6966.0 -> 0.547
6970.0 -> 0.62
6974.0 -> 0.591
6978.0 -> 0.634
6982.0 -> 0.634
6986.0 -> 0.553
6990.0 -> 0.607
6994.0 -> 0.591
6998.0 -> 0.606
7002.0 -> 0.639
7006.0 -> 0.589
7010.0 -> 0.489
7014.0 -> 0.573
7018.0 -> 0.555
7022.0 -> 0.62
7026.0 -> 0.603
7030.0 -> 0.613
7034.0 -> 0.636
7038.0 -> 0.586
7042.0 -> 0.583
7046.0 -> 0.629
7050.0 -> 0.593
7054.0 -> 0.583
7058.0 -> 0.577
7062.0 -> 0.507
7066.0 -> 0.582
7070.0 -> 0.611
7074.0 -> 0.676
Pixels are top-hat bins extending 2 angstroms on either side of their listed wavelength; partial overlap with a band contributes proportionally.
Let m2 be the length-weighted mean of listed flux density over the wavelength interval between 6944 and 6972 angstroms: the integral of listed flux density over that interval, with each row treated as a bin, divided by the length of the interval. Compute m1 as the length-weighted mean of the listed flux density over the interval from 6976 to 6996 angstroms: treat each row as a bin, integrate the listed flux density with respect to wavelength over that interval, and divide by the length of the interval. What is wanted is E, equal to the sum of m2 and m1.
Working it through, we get 1.202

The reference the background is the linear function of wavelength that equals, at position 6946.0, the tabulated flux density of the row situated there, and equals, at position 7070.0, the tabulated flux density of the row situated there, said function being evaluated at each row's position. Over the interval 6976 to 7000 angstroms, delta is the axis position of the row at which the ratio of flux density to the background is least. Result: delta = 6986.0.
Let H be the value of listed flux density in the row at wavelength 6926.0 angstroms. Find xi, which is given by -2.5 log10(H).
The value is 0.55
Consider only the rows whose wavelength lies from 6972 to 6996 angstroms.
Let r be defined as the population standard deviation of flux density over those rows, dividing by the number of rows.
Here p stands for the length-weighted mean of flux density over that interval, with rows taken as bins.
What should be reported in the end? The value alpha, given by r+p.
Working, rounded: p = 0.602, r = 0.028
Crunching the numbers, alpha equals 0.630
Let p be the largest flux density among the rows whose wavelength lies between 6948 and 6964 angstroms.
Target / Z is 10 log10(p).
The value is -1.904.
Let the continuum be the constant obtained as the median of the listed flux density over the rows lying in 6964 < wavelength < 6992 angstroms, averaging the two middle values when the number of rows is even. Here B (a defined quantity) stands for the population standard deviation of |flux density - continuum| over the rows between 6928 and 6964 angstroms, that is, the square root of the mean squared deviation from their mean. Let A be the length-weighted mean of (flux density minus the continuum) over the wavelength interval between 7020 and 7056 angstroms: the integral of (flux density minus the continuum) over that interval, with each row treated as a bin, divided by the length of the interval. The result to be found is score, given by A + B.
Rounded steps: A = -0.0019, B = 0.0146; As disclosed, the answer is 0.013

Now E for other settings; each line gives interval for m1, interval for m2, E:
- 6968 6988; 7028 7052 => 1.213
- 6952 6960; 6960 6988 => 1.167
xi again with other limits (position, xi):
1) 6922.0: 0.53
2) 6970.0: 0.52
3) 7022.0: 0.52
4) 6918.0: 0.56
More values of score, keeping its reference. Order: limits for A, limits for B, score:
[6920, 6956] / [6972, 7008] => 0.008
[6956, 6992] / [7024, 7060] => -0.002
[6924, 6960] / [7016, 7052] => 0.004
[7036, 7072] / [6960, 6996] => -0.005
